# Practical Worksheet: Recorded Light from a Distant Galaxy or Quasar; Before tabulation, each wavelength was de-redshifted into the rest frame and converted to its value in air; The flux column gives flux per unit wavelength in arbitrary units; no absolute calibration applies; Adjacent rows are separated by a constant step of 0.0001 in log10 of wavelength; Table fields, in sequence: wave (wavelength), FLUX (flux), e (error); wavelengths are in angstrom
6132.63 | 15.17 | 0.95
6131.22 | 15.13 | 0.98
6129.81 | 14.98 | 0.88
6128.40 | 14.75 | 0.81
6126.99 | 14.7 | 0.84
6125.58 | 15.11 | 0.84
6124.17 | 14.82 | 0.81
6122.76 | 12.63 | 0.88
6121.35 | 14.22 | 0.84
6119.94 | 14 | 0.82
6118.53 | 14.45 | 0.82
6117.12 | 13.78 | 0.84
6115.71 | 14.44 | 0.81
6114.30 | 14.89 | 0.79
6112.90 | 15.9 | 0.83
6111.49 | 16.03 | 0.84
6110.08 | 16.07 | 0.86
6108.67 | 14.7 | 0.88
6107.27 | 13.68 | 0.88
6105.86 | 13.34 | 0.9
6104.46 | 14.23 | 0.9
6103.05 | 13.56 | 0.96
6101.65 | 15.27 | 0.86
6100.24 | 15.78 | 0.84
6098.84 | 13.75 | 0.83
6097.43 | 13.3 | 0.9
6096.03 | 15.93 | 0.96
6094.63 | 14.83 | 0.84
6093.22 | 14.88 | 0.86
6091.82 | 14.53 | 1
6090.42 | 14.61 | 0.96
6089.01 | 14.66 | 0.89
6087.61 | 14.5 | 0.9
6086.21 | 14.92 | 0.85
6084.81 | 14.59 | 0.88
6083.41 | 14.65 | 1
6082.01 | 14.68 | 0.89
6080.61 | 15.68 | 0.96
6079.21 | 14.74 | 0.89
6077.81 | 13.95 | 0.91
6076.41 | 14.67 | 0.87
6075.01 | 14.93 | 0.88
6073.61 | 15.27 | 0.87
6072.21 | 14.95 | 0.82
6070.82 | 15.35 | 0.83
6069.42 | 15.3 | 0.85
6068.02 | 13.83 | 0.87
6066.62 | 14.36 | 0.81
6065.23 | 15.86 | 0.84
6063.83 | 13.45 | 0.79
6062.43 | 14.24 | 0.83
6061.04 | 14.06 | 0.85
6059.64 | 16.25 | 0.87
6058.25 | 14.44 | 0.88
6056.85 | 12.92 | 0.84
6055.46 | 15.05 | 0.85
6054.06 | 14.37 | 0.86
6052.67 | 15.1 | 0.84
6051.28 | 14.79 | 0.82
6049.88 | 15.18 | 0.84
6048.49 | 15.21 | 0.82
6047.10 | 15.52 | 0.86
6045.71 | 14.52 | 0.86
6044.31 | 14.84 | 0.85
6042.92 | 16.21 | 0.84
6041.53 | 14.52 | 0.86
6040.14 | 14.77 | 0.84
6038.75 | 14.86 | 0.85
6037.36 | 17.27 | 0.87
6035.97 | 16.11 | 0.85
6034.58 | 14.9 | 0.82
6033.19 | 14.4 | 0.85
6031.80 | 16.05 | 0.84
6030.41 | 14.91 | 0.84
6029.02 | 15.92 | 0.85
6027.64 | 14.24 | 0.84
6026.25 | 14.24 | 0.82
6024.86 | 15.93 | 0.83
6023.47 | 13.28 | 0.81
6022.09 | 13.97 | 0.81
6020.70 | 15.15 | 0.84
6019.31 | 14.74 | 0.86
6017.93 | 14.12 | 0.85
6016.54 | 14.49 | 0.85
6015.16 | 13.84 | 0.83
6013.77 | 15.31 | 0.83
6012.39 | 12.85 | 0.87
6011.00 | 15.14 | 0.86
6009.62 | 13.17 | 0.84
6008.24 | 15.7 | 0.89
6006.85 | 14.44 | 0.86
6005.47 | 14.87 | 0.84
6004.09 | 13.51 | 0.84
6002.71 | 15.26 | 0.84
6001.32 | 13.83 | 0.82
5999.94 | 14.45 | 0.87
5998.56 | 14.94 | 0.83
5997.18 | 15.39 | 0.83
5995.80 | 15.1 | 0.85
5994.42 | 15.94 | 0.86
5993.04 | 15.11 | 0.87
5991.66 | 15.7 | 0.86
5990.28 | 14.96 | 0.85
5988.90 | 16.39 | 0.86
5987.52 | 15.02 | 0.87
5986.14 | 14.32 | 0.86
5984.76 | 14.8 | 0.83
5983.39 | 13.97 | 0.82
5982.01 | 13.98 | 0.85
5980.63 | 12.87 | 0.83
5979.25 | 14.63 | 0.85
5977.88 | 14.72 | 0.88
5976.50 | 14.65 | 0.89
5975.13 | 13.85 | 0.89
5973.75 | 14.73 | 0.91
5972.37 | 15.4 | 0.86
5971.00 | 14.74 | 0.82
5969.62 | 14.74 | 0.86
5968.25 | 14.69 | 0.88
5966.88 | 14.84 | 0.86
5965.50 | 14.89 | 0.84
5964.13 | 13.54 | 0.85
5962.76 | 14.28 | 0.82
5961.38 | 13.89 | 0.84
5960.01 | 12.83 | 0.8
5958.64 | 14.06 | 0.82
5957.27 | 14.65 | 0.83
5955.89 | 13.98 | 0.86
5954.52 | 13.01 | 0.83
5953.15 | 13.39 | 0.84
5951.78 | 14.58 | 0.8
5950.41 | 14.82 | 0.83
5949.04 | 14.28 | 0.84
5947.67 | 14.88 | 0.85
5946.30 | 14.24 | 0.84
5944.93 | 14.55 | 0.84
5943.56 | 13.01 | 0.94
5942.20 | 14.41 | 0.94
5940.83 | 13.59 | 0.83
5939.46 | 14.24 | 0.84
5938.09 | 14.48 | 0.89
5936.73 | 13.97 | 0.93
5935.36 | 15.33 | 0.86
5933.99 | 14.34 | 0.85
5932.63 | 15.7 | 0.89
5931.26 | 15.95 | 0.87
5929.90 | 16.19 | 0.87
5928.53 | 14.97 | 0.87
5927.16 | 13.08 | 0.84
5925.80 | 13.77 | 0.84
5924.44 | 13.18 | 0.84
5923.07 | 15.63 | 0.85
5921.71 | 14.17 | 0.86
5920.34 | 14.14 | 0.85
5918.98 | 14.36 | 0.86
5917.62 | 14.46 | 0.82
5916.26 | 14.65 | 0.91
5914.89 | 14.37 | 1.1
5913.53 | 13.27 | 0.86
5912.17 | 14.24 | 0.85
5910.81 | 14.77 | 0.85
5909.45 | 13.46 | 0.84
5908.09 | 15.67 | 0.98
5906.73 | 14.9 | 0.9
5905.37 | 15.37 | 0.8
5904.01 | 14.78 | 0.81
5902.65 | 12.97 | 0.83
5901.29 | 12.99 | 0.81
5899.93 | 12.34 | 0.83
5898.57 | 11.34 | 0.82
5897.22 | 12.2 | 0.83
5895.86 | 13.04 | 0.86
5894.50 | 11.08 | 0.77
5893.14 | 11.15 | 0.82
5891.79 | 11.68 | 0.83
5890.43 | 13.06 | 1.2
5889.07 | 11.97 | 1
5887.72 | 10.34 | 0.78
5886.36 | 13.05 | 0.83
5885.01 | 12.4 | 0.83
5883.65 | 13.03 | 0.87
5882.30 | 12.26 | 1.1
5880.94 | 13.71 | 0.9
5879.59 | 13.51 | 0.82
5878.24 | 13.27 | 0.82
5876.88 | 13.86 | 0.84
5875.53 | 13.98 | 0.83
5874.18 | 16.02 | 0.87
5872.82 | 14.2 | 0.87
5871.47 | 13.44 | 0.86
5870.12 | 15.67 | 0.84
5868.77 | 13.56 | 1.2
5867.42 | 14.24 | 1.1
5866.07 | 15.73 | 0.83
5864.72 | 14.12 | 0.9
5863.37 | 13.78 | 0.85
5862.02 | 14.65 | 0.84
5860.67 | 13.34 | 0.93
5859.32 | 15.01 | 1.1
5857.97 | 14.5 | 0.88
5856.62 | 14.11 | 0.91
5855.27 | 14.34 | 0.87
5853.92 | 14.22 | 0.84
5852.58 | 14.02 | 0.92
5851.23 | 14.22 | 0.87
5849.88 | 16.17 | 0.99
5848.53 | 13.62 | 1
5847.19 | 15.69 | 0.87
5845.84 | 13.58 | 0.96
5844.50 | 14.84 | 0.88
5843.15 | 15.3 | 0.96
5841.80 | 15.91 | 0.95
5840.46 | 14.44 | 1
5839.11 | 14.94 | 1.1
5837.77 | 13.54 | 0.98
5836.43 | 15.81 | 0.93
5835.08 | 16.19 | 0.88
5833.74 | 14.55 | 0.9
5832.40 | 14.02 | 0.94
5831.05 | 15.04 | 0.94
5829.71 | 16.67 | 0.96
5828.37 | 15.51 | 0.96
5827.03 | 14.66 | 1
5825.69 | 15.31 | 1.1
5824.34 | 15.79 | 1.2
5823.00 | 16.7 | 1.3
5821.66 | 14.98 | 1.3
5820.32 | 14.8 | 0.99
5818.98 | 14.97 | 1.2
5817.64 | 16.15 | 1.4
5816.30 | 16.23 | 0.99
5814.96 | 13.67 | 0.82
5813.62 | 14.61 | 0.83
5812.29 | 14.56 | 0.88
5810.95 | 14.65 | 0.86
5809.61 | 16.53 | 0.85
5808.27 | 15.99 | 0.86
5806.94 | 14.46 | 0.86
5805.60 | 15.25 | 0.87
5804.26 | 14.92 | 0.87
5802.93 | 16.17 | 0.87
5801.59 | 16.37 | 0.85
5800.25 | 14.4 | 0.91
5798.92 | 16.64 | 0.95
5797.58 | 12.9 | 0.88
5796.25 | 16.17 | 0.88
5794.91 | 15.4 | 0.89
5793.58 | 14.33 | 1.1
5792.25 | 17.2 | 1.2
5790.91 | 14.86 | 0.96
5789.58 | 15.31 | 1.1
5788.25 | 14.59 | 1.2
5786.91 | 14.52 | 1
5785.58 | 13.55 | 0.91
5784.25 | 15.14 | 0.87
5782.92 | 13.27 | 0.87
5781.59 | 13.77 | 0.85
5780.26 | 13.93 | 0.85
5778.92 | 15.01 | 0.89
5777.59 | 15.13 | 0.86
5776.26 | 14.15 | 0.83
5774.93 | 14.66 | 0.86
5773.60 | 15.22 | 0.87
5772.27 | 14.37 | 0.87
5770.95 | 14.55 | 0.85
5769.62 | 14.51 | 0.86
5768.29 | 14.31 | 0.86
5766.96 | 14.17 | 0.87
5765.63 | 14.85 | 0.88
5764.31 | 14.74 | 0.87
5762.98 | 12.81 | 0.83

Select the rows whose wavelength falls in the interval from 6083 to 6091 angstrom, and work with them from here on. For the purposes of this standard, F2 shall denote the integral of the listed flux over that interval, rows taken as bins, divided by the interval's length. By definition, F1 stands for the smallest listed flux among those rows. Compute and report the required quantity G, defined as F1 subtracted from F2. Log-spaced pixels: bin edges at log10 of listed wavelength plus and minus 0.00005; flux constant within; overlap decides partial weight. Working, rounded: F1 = 14.5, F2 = 14.65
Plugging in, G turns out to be 0.2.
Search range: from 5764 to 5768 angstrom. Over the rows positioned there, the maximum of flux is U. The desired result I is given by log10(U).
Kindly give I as 1.17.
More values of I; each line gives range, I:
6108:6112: 1.21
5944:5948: 1.17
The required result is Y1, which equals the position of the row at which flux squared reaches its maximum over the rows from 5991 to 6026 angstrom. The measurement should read 5994.42 angstrom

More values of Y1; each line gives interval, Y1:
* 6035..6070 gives 6037.36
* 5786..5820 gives 5792.25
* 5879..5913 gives 5908.09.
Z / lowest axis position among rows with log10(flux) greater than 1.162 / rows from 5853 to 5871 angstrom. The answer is 5859.32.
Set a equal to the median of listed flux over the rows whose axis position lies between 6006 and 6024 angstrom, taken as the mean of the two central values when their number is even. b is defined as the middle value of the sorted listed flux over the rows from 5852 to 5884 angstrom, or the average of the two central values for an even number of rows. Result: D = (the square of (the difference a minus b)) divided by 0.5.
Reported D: 0.3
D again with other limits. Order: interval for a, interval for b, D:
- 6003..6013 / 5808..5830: 1.5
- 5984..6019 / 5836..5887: 1.2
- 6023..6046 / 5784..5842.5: 0.0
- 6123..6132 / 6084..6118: 0.1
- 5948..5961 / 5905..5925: 0.2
